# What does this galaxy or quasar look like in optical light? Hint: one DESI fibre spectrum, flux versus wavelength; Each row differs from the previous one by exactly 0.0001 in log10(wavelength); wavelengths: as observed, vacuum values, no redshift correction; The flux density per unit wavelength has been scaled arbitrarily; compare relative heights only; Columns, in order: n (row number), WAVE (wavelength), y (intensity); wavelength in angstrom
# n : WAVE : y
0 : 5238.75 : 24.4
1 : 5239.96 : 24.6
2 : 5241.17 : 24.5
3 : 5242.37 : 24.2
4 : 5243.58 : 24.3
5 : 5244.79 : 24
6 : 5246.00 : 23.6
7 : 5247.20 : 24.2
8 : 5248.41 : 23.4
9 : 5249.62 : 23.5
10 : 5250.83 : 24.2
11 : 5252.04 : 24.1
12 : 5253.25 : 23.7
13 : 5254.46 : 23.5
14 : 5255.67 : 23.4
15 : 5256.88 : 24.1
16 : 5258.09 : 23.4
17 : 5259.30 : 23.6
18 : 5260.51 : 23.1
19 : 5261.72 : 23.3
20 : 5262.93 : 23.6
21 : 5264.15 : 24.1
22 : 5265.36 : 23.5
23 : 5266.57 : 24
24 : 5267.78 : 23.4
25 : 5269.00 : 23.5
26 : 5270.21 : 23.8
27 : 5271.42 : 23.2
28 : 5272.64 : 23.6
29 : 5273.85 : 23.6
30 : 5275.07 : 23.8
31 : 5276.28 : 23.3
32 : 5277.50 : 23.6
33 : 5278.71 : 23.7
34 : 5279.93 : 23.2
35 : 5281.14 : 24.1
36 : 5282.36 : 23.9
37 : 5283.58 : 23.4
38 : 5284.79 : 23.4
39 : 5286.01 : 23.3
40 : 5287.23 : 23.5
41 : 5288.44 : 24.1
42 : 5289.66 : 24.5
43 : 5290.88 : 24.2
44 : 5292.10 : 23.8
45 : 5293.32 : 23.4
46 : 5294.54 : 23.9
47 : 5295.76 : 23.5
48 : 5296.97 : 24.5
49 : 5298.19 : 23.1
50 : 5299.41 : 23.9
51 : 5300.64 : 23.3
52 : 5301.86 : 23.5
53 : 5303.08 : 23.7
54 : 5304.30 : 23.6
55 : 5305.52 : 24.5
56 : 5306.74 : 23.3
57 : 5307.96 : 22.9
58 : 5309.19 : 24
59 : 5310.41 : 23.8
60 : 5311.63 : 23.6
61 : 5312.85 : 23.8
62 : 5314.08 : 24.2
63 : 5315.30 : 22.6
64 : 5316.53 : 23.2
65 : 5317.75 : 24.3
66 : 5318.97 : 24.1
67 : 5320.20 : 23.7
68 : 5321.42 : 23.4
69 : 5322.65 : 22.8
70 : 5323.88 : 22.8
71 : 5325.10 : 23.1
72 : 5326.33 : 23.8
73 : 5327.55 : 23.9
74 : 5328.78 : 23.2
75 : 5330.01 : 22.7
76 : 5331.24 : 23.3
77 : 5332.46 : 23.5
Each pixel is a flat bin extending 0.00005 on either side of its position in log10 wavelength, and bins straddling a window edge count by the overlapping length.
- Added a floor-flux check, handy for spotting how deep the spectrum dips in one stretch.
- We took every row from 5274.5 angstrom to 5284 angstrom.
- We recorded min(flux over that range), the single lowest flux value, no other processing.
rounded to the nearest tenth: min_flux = 23.2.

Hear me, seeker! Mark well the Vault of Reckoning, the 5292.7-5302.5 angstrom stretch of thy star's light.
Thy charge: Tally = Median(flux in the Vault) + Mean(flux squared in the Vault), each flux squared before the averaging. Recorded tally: 582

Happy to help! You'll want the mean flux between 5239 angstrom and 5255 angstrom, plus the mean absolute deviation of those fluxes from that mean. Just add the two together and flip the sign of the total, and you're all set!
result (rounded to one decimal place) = -24.3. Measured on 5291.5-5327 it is -24.0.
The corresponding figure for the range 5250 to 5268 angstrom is -24.0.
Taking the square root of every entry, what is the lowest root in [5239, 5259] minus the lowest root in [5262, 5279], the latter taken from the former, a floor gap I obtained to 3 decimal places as 0.021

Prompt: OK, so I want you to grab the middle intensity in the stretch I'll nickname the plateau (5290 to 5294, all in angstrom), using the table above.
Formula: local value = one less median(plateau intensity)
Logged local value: -22.8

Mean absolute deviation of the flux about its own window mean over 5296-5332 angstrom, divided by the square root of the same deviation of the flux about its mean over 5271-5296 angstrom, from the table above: 0.82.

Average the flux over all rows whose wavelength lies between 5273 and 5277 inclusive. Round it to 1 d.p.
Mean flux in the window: 23.6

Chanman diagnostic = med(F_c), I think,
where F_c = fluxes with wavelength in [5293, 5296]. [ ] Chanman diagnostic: 23.5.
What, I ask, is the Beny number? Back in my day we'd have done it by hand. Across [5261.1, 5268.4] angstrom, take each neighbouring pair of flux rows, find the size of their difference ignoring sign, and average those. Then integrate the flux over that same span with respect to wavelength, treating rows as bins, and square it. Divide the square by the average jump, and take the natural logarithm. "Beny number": 10.99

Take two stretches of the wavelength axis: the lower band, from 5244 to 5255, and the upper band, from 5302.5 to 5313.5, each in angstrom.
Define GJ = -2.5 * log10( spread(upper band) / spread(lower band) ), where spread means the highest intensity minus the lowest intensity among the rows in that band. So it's -0.75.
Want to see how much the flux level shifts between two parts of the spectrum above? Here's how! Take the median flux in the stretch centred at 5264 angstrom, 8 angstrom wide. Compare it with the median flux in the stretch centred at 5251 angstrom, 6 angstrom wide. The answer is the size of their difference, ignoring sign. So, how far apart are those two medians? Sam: 0.20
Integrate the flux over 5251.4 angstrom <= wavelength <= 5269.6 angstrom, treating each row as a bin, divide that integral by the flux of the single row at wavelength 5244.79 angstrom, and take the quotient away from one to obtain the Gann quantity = -16.9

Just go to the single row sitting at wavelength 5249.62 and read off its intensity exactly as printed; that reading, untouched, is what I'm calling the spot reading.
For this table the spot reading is 23.5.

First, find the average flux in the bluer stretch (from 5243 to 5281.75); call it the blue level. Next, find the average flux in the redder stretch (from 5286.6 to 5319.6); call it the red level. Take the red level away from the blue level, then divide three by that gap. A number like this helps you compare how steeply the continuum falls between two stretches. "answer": -46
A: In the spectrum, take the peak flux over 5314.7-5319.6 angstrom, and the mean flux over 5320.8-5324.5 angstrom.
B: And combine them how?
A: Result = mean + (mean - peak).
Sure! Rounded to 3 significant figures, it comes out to 21.7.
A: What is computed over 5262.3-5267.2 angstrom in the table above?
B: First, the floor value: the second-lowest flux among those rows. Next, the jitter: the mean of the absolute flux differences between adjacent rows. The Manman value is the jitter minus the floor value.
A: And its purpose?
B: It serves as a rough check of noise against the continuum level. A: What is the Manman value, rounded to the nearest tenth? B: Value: -23.1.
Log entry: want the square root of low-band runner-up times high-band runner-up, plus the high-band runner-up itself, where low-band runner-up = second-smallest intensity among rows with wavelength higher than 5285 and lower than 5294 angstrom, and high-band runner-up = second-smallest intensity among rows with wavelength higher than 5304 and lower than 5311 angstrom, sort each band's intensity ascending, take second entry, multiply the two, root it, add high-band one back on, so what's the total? 46.6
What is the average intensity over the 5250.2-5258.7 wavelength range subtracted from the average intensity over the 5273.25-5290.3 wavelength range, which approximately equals -0.10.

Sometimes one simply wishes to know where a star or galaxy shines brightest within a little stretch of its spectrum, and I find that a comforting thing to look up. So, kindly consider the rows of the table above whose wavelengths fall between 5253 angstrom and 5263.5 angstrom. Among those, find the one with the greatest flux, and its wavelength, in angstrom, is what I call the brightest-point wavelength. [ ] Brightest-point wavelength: 5256.88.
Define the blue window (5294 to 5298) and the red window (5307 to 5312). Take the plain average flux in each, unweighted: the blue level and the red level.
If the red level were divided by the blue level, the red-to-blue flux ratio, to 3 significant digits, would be 0.984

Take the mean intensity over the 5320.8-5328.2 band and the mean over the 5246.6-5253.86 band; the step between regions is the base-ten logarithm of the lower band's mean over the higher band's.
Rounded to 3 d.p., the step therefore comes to 0.010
